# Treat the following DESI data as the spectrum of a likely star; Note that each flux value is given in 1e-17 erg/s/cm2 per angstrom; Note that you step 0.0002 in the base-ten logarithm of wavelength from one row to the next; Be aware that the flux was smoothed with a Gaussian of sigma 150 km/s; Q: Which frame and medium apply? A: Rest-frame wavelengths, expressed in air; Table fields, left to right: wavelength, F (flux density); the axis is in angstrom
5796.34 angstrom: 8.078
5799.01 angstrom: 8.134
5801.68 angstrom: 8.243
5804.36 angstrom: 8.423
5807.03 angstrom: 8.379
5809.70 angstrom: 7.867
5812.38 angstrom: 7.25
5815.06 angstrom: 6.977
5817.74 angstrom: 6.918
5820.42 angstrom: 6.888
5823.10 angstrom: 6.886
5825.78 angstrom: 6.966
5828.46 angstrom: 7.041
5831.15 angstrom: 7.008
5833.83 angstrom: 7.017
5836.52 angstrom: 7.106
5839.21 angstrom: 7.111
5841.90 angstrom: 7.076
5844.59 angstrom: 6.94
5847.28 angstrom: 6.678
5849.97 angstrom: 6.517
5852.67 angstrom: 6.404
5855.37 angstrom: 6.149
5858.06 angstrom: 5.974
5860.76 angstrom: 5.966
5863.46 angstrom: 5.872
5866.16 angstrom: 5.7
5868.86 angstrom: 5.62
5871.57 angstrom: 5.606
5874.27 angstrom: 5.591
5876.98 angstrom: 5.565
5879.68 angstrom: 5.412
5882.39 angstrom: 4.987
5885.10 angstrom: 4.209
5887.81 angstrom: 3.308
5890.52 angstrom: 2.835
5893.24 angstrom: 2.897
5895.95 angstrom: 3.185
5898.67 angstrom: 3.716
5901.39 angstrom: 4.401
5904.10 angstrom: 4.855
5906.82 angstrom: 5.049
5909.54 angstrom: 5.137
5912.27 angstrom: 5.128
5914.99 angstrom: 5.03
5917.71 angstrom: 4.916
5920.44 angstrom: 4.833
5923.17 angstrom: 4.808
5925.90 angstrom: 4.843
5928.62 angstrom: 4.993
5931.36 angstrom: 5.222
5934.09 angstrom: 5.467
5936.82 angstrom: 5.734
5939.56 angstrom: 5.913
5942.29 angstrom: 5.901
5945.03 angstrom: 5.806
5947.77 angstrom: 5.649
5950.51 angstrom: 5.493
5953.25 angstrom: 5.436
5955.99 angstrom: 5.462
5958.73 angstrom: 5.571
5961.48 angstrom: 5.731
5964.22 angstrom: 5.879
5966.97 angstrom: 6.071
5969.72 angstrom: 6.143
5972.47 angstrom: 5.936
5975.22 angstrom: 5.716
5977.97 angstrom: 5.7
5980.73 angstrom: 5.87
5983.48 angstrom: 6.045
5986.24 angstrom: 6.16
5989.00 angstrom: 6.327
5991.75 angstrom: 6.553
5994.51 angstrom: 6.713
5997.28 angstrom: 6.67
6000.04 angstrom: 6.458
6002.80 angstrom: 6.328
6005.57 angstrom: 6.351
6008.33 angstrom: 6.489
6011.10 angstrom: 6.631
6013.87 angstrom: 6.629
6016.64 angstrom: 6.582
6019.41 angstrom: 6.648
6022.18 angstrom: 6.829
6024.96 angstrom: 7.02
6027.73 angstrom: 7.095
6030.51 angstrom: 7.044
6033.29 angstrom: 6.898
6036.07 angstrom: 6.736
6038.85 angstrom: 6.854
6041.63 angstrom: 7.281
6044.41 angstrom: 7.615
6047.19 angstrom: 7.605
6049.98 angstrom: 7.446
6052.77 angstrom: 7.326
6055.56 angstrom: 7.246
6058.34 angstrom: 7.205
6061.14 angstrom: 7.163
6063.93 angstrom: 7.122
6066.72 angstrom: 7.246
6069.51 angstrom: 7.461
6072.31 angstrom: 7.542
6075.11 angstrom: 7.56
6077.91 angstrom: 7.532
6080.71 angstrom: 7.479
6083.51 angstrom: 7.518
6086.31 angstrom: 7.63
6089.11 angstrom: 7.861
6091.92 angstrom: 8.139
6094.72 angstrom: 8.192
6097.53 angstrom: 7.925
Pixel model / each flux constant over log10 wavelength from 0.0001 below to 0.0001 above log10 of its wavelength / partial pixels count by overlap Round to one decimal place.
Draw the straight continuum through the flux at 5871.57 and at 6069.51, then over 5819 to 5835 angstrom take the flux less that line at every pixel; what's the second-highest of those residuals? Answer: 1.8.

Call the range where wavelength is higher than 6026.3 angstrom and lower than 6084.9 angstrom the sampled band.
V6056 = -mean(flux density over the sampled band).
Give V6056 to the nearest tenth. -7.3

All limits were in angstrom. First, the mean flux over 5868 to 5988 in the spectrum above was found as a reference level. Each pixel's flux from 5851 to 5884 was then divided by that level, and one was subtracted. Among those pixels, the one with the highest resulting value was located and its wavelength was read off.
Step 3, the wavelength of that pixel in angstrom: 5852.67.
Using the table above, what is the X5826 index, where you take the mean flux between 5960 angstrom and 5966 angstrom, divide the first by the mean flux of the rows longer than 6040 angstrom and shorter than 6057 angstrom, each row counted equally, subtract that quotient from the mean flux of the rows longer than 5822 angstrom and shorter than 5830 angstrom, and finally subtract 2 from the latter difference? 4.2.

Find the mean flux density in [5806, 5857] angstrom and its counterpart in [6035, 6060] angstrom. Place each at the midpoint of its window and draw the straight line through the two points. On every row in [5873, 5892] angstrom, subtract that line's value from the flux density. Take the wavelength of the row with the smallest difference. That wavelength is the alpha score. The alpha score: 5890.52 angstrom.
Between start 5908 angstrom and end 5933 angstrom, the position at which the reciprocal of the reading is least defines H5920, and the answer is 5931.36 angstrom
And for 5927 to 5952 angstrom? 5939.56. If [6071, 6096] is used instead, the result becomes 6094.72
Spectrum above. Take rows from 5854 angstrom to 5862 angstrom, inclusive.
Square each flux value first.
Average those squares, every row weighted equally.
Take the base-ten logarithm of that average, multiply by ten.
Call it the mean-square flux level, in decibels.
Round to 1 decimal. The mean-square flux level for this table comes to 15.6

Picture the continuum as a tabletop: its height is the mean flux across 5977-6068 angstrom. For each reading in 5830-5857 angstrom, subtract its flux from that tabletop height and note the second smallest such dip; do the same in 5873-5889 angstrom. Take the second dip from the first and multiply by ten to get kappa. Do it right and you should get -15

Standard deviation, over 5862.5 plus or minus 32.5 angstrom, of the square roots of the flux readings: 0.29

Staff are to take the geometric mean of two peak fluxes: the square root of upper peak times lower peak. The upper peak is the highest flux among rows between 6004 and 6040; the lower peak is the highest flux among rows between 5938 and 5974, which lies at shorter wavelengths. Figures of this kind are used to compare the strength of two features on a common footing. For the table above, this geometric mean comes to 6.60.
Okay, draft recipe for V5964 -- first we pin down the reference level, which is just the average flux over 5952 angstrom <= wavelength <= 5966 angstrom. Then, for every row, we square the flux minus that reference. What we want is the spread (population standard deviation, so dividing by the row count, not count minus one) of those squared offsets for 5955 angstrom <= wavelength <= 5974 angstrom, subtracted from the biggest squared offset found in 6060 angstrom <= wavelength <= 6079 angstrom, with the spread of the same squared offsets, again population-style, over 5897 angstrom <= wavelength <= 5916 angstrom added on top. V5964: 5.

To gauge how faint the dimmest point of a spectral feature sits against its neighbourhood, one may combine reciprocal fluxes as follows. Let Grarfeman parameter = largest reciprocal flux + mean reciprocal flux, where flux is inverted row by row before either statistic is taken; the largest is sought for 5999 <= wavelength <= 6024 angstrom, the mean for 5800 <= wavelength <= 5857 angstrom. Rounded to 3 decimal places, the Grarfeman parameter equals 0.299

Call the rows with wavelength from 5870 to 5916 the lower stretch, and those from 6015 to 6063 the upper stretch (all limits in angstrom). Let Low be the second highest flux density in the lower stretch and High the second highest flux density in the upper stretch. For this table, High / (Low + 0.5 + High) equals 0.555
